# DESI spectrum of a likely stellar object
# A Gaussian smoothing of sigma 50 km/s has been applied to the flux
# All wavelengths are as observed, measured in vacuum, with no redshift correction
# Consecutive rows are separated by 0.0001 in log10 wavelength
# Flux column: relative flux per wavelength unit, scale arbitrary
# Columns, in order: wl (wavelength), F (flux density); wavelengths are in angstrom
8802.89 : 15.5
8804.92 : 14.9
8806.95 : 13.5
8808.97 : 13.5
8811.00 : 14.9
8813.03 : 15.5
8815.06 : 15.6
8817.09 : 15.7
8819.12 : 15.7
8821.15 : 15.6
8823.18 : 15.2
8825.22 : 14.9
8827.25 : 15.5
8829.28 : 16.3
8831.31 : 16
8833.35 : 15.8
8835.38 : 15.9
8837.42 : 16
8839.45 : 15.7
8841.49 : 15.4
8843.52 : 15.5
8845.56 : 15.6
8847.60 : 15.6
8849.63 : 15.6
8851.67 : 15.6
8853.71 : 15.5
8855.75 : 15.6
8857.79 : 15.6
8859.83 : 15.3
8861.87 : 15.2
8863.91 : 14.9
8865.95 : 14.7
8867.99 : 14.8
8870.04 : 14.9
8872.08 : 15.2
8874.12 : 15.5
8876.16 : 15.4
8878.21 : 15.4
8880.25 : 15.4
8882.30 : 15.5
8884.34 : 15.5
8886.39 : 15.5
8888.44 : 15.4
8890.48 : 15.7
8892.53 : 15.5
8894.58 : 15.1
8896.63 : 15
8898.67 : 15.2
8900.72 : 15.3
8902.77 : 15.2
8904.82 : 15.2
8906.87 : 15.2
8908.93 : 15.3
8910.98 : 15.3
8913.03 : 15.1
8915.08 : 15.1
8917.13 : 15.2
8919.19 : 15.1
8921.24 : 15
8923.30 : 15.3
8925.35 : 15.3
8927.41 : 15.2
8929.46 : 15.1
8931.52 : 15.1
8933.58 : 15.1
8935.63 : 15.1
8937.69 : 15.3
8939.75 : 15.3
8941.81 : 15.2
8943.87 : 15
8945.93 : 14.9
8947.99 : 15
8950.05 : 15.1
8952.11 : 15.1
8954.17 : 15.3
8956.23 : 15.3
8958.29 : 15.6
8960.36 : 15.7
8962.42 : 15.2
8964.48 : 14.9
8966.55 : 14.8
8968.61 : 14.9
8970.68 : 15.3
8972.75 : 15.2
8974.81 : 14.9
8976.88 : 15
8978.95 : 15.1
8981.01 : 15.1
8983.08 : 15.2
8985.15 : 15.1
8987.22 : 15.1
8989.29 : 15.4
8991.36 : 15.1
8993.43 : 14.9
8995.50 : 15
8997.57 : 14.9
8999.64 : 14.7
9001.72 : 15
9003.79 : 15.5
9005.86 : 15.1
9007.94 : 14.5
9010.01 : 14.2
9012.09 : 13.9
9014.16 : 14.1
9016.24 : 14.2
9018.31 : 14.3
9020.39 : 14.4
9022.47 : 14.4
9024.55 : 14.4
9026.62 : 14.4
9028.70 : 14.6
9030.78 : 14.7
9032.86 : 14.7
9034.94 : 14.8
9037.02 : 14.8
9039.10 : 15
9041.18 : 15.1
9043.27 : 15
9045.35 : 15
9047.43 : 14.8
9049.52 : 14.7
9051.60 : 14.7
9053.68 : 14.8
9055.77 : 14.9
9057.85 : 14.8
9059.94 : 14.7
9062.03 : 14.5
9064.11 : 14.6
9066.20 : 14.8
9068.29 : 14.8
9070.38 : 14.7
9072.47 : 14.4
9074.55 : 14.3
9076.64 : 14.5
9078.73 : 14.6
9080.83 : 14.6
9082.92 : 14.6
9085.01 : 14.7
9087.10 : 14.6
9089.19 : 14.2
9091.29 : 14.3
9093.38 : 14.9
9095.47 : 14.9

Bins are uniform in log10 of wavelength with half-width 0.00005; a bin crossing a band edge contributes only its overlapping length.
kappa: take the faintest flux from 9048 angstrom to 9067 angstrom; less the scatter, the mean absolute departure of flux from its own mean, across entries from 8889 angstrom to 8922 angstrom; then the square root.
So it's 3.79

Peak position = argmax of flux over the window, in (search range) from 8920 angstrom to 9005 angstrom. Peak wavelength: 8960.36 angstrom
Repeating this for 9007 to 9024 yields 9007.94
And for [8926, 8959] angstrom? 8958.29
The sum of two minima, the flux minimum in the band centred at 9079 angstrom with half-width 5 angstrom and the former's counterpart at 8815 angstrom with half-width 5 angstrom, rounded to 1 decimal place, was 29.2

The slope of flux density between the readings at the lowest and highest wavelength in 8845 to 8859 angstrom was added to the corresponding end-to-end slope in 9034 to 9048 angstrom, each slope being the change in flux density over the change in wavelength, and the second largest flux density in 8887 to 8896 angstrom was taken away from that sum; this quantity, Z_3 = -15.5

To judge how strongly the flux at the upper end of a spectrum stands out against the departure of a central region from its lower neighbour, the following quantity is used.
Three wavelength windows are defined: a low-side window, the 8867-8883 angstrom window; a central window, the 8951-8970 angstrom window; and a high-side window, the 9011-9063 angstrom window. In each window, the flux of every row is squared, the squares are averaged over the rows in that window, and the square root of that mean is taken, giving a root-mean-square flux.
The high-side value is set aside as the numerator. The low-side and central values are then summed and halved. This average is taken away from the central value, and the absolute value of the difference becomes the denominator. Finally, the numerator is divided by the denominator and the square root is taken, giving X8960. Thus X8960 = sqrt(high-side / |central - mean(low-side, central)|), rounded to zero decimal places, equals 22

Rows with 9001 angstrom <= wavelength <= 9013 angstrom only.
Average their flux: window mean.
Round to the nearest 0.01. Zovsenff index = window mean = 14.70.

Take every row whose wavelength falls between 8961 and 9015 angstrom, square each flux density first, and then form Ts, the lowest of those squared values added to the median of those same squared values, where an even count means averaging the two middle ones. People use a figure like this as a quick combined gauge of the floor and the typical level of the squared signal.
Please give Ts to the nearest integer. 418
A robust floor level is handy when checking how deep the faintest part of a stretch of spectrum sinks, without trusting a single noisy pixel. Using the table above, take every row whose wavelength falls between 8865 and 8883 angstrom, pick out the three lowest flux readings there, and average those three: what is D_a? 14.8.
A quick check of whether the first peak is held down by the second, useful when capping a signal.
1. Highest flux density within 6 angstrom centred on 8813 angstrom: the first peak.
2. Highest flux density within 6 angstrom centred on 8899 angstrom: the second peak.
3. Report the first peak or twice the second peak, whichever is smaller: 15.6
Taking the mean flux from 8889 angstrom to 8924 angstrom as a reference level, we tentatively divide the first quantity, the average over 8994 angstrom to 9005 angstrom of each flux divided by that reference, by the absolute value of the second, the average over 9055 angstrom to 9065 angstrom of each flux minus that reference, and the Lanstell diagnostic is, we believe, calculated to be 1.9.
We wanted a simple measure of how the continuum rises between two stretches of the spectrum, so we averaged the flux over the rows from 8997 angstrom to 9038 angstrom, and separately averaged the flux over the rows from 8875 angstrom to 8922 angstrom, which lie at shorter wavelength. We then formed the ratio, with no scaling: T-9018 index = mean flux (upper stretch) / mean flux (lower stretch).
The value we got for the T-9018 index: 0.95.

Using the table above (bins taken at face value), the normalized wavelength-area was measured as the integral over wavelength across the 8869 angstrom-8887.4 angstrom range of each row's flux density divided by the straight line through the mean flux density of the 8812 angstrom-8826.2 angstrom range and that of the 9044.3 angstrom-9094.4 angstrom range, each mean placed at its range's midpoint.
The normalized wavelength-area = 19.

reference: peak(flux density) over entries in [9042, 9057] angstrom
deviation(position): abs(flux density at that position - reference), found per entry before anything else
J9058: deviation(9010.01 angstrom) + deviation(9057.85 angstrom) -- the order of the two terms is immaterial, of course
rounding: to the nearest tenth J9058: 1.0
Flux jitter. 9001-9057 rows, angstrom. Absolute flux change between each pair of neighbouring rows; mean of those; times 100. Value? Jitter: 15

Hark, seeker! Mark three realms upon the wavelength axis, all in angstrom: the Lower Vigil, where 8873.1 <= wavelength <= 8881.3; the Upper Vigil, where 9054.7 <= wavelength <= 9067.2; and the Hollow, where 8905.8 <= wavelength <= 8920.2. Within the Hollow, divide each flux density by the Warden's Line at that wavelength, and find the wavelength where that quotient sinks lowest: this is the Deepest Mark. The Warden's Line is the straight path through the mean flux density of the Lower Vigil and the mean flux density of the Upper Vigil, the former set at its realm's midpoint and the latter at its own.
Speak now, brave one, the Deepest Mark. 8913.03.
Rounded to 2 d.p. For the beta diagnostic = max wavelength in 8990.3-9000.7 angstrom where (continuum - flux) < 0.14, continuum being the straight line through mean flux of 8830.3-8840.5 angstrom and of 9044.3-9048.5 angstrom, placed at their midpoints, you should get 8995.50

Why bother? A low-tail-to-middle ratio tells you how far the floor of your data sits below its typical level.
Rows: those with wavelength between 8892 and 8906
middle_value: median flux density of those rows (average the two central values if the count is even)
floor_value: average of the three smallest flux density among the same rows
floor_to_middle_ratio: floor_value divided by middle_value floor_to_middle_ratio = 0.993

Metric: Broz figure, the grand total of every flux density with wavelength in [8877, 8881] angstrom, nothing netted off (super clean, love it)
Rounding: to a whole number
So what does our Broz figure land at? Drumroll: 31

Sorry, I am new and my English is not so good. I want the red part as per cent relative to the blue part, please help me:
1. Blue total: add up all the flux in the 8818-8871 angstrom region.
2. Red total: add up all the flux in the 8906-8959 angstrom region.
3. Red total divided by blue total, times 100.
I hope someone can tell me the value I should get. 98.1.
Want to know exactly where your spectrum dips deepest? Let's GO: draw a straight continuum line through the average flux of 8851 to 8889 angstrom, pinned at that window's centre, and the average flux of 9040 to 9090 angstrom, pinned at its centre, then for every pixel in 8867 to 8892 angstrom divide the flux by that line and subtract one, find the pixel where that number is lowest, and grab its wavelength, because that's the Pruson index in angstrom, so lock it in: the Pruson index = 8867.99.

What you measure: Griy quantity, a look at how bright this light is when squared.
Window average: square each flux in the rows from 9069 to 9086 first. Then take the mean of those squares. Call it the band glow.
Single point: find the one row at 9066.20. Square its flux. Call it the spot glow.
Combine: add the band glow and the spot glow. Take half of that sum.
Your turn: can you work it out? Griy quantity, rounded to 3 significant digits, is 215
